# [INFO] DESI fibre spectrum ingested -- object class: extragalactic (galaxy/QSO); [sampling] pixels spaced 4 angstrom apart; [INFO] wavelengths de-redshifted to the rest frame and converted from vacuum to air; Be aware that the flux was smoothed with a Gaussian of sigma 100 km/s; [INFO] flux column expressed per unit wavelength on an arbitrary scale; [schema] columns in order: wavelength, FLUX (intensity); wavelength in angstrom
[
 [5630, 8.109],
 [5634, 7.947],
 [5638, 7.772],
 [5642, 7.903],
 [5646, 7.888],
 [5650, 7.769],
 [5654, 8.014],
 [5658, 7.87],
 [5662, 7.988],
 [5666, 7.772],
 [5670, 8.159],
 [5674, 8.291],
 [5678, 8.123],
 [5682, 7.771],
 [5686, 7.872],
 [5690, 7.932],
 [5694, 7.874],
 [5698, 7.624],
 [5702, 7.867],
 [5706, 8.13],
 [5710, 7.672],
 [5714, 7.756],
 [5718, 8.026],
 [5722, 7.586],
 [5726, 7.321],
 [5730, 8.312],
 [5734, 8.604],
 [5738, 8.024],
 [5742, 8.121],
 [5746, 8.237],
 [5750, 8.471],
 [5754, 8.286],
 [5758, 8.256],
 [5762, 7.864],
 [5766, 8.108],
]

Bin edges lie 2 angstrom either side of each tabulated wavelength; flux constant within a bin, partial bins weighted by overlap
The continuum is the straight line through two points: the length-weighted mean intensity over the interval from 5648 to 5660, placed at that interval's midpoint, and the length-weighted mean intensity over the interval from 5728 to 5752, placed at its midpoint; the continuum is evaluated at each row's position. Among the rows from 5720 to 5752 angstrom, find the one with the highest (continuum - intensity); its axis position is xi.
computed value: 5726 angstrom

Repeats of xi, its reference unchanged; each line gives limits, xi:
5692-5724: 5722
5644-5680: 5666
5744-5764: 5762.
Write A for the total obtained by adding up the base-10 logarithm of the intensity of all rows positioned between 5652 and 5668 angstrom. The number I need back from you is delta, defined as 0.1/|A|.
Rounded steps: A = 3.59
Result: 0.0278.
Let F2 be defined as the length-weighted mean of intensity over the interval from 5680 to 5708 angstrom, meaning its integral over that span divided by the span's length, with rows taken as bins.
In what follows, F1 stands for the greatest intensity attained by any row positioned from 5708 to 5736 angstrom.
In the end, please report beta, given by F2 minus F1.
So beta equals -0.74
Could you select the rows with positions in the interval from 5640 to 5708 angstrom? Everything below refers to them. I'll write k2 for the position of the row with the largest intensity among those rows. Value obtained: 5674 angstrom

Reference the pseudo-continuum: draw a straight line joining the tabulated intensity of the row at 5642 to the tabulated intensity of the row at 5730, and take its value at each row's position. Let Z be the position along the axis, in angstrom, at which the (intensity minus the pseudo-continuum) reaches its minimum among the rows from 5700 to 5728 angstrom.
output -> 5726 angstrom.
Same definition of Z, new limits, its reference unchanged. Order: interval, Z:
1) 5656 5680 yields 5666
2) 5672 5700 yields 5698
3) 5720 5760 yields 5726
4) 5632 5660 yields 5650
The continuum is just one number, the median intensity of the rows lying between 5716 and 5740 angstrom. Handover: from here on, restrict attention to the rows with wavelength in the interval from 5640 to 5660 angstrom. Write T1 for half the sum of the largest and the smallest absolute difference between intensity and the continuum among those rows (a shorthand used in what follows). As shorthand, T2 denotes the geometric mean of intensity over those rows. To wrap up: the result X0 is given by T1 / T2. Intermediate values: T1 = 0.13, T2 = 7.89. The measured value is 0.017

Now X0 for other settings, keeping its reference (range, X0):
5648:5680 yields 0.017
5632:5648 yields 0.021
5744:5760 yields 0.040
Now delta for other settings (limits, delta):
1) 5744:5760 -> 0.0272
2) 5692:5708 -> 0.0279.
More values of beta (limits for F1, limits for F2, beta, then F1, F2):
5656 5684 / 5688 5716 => -0.45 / 8.291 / 7.84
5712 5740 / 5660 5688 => -0.61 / 8.604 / 8.00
